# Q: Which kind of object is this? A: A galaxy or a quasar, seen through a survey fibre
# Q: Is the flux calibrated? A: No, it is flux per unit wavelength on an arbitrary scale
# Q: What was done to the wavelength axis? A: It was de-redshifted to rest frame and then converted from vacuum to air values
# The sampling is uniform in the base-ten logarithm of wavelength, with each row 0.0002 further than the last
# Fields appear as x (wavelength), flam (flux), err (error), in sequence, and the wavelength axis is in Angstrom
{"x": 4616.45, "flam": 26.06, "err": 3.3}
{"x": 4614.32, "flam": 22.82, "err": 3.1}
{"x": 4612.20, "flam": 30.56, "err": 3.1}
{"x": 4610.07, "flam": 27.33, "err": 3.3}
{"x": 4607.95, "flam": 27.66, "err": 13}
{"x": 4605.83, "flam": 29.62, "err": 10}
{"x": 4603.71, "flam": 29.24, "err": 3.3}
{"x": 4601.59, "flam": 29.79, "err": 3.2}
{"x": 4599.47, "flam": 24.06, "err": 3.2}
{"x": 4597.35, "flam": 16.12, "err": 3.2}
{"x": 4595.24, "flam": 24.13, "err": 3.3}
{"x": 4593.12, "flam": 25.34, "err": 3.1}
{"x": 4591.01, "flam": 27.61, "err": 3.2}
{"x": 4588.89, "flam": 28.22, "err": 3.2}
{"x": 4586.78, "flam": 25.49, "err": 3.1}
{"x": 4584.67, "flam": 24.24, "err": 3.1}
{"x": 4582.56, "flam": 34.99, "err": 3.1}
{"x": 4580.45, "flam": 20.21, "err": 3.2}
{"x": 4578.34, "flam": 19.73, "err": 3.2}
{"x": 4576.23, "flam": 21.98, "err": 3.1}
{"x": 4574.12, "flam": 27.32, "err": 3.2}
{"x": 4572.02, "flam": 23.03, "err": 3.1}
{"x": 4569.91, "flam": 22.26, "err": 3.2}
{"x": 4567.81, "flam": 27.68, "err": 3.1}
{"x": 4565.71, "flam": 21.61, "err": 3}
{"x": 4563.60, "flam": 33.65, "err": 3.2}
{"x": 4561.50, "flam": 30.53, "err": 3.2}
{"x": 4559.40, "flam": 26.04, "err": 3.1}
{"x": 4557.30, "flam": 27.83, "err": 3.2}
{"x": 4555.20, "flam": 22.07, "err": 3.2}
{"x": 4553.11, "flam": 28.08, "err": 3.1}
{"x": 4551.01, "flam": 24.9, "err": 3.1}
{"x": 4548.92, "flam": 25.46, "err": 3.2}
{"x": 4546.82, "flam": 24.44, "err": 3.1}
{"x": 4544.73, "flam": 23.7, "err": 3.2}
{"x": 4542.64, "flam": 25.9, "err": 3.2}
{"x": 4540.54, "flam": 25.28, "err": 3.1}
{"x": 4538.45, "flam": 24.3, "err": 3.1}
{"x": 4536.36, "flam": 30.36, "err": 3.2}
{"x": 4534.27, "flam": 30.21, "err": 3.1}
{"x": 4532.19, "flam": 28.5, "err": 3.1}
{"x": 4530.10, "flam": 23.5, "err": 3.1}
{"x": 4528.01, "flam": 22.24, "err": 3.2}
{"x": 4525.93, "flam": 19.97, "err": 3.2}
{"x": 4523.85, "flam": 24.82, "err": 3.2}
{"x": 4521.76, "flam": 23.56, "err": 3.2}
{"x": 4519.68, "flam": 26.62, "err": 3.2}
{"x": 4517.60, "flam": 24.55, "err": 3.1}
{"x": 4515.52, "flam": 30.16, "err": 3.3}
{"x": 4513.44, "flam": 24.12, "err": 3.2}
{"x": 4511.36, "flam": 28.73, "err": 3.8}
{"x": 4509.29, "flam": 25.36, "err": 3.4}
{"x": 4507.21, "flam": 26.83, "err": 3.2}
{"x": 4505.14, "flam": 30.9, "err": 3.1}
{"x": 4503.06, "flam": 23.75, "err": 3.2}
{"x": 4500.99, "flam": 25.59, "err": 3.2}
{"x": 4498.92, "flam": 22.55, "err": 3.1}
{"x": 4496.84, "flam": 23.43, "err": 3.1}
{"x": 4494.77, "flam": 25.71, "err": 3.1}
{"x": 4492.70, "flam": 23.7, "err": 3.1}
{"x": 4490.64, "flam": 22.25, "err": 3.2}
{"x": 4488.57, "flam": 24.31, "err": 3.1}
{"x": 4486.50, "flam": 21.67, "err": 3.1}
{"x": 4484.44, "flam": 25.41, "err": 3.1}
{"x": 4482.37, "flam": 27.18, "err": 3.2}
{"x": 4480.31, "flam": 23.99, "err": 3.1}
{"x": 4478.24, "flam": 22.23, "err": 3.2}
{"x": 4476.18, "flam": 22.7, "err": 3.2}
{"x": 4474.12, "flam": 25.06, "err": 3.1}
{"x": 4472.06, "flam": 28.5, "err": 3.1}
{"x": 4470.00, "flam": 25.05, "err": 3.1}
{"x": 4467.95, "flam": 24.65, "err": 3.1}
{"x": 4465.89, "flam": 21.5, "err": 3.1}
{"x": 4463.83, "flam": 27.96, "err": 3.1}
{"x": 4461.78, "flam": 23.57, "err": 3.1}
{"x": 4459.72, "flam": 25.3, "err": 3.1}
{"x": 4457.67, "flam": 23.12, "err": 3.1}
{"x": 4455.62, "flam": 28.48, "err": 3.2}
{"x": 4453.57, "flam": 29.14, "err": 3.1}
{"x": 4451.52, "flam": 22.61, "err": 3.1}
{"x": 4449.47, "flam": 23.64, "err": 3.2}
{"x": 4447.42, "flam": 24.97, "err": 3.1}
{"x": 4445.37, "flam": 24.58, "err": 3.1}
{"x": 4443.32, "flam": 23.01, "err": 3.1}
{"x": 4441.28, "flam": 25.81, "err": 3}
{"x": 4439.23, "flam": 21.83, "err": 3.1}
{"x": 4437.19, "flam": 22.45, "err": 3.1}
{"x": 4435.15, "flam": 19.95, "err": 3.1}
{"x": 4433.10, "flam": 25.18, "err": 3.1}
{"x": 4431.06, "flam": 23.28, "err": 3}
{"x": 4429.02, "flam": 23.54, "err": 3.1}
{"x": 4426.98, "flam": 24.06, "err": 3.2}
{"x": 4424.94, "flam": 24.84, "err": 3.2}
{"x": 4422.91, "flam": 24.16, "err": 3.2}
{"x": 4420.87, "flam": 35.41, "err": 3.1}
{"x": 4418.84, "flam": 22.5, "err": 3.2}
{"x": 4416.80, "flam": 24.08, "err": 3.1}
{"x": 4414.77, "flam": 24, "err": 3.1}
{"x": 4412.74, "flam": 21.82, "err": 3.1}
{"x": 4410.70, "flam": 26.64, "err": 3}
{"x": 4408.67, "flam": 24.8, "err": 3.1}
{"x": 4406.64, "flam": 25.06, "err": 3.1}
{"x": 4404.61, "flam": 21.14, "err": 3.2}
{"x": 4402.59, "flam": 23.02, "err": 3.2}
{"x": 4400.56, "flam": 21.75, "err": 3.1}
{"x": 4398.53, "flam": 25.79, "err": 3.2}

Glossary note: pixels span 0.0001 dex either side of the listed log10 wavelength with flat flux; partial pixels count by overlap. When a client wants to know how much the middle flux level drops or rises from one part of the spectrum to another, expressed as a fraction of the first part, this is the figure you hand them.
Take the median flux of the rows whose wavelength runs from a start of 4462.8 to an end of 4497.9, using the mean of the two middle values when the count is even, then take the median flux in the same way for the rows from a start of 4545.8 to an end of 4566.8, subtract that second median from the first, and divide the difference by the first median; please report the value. -0.059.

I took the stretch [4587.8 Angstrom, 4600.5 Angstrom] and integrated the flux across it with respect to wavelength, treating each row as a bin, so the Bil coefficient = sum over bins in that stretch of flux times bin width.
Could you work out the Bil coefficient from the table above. 308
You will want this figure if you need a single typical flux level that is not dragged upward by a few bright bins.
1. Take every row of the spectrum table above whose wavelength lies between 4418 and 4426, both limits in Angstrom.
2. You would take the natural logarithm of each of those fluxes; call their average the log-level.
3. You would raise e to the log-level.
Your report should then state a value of 26.3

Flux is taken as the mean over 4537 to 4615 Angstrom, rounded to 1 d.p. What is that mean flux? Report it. 25.8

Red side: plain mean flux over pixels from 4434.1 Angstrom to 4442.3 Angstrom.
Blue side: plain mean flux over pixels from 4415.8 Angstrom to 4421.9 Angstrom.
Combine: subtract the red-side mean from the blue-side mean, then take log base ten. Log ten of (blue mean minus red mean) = 0.68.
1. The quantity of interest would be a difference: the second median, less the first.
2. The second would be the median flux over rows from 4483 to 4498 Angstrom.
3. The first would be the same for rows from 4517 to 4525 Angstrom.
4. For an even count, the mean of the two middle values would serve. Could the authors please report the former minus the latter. -1.0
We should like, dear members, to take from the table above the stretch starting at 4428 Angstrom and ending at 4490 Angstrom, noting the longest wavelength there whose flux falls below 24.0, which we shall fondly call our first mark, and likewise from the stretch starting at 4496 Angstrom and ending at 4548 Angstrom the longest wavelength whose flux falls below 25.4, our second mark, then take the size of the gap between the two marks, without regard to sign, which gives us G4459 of 60.3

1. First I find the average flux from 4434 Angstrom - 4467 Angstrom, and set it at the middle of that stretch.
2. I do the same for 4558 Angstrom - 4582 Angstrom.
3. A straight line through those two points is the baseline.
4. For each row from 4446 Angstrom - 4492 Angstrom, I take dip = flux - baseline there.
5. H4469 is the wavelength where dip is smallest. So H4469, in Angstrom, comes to 4465.89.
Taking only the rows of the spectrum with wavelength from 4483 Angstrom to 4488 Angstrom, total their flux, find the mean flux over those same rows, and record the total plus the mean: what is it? 71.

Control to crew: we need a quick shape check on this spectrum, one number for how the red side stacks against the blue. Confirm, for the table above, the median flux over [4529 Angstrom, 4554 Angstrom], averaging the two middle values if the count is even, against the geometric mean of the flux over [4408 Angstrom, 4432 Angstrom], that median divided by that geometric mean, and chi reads 1.03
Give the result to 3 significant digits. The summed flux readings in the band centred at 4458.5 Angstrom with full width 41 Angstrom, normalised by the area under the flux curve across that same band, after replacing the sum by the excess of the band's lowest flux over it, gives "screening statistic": -0.466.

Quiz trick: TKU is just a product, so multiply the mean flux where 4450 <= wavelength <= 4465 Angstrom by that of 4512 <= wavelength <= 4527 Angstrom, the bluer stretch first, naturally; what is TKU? 639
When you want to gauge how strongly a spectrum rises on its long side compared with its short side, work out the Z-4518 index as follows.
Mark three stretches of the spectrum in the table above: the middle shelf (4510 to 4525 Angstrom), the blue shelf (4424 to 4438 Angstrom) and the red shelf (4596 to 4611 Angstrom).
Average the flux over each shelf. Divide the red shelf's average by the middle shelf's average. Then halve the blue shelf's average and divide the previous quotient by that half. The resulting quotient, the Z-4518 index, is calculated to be 0.086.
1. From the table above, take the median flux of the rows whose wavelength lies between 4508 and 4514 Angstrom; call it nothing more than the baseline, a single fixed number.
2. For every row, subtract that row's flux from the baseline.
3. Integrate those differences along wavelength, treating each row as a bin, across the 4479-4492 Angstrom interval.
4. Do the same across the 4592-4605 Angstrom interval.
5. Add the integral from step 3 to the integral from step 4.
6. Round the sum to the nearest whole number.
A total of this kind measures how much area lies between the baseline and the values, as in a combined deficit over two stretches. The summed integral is 23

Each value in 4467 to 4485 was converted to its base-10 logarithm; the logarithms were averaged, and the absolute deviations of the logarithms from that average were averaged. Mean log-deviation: 0.025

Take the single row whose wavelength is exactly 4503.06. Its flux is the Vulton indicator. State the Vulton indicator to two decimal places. 23.75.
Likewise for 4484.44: 25.41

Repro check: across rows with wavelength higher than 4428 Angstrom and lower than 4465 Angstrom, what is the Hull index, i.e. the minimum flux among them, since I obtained 19.95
